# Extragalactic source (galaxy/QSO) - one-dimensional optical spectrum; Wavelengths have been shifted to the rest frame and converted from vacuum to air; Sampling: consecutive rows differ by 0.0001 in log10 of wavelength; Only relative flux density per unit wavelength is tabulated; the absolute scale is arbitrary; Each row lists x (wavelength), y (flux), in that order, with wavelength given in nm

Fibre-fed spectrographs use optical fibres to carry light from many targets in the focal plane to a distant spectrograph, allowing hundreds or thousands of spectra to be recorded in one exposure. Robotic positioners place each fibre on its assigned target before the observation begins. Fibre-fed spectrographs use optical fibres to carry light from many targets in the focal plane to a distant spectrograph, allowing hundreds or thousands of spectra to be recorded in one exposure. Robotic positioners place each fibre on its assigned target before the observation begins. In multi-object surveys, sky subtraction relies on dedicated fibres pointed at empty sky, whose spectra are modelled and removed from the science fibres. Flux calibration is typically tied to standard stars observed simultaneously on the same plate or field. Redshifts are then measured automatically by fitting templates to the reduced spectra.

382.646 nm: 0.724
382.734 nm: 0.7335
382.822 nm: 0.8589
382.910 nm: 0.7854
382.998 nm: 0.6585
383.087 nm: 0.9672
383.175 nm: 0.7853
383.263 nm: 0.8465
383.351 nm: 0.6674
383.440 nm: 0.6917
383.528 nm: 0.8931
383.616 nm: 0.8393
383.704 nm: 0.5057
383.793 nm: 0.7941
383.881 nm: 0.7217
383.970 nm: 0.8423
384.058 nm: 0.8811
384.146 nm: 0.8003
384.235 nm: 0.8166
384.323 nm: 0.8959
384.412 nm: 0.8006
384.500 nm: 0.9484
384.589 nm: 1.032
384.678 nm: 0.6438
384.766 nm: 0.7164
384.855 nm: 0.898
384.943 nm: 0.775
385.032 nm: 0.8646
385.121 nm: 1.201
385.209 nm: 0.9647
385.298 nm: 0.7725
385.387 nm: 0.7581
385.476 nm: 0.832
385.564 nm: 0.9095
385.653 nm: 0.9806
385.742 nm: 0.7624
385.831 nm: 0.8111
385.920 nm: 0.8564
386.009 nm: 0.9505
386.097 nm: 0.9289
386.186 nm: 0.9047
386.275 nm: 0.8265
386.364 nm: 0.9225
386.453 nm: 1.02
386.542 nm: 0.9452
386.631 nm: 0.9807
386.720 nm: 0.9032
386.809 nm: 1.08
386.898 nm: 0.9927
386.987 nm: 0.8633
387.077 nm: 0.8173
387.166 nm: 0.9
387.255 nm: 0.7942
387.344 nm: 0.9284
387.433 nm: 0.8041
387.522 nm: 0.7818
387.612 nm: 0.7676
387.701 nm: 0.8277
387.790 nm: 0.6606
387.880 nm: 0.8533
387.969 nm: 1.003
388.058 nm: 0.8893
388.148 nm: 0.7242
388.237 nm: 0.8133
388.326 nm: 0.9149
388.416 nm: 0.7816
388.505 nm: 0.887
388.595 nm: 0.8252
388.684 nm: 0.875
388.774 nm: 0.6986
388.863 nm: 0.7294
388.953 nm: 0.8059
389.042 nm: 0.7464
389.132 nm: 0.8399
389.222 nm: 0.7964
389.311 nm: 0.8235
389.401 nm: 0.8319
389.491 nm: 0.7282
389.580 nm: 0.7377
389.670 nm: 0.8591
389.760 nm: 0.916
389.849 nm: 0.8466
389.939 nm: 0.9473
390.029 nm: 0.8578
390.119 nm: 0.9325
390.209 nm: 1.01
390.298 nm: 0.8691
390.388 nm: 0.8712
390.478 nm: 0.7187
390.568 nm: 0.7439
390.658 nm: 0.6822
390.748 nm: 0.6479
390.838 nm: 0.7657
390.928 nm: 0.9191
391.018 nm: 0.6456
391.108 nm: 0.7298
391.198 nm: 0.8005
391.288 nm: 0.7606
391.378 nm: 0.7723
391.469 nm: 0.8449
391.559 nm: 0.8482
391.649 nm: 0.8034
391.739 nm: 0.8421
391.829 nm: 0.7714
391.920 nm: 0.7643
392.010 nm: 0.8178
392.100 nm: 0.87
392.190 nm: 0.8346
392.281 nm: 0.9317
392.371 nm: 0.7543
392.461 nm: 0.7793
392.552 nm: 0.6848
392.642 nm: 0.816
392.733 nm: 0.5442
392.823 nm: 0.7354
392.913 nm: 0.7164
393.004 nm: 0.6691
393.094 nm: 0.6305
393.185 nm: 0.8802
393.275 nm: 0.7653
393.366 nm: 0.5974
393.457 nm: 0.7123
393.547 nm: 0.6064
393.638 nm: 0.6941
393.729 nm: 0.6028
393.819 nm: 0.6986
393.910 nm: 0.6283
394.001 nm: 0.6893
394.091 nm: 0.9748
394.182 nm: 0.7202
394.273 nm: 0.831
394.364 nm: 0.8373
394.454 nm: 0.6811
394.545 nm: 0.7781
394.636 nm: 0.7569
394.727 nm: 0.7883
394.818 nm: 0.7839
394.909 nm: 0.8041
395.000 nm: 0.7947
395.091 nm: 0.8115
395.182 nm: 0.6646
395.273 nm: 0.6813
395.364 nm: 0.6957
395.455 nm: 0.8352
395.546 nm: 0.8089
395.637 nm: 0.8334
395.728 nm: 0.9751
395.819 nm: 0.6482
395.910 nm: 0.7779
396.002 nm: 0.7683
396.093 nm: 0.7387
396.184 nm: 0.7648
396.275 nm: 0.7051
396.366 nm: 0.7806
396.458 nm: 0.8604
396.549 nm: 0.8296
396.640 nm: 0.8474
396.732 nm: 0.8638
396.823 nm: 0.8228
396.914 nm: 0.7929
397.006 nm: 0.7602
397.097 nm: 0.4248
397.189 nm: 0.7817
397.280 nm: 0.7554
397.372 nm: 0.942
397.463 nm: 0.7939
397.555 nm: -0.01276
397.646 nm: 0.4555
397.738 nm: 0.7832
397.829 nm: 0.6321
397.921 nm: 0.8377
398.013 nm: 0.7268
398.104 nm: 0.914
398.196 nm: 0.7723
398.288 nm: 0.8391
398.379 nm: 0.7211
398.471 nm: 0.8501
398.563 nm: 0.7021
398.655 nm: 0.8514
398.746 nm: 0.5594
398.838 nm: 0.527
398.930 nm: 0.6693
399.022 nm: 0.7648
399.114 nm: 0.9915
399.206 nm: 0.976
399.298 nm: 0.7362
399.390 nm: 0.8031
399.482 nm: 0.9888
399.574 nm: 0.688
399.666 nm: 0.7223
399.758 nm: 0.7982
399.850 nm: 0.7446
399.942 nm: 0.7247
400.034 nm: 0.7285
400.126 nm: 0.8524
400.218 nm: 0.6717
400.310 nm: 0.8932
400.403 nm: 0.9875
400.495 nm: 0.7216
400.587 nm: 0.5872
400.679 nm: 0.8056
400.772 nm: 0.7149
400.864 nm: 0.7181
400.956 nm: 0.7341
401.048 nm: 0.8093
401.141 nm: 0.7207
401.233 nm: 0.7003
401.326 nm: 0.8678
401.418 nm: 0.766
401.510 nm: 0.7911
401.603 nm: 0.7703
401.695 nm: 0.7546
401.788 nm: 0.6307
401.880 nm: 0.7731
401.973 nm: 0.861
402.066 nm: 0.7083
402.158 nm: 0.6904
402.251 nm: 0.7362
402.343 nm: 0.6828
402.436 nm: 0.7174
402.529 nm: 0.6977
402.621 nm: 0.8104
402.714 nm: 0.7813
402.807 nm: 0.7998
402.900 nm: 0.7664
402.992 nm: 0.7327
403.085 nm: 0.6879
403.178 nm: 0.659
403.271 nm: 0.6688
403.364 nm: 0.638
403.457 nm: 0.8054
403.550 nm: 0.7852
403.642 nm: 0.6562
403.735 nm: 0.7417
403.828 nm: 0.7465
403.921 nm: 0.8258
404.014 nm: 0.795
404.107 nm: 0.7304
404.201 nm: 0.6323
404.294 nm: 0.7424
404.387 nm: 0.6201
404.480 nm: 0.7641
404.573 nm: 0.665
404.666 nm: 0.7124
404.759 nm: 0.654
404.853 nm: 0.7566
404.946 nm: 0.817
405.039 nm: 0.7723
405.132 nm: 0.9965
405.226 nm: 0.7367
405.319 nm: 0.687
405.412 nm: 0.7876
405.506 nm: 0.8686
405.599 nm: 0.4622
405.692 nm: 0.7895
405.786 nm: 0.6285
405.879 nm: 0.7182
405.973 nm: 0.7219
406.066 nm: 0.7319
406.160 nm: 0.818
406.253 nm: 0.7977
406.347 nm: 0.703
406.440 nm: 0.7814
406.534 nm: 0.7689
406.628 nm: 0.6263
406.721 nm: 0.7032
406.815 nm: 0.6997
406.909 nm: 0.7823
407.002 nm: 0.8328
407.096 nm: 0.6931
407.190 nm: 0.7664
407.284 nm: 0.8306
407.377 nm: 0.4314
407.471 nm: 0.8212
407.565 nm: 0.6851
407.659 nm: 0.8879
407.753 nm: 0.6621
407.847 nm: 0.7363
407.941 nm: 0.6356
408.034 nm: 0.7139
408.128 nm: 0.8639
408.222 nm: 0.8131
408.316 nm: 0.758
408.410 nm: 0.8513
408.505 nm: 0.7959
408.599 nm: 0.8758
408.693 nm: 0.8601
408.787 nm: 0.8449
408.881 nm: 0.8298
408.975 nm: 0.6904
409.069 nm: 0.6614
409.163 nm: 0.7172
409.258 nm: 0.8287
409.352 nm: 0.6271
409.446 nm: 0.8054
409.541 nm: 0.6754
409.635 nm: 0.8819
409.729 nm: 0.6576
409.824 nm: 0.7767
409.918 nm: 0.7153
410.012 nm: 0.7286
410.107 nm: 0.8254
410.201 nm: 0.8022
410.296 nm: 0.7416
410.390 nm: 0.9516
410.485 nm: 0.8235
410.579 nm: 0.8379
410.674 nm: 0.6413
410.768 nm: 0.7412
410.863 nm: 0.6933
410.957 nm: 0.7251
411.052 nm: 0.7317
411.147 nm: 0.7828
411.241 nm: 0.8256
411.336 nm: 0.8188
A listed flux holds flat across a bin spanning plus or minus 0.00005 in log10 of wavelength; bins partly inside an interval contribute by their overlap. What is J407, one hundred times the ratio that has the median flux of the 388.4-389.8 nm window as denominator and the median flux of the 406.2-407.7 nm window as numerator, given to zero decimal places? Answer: 94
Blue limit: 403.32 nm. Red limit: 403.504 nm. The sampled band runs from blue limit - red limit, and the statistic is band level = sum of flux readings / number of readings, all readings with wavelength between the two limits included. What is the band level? 0.722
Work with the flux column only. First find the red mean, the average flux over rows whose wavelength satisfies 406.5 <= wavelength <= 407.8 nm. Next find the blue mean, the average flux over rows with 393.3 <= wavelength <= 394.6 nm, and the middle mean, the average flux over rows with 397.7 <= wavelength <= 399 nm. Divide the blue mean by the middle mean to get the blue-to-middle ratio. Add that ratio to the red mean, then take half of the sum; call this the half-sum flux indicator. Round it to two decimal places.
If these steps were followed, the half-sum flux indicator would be 0.85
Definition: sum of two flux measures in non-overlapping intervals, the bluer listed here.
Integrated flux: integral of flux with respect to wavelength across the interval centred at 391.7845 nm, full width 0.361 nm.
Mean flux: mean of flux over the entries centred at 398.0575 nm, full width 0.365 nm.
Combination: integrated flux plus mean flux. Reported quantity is 1.10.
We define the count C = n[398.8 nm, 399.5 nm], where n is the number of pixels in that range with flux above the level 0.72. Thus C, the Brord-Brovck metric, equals 6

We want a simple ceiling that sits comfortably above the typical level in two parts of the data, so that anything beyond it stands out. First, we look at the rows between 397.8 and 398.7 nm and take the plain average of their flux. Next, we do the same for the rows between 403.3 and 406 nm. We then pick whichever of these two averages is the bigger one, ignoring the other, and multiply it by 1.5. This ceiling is 1.18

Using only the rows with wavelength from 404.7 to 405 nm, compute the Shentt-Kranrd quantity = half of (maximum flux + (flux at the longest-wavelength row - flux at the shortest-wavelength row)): 0.49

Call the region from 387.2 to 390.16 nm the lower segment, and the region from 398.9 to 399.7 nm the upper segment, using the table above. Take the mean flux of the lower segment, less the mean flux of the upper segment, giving 0.01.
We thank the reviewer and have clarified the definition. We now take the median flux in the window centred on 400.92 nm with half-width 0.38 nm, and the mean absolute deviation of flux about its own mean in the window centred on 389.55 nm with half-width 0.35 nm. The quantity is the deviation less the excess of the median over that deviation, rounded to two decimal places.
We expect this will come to -0.62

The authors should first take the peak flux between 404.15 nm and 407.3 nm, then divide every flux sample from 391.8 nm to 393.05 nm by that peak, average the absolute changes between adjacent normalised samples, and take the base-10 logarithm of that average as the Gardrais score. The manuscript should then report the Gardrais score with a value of -1.03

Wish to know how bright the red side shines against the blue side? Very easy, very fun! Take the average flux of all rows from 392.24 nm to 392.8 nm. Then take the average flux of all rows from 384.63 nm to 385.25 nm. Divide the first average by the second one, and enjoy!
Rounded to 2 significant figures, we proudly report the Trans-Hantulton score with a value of 0.87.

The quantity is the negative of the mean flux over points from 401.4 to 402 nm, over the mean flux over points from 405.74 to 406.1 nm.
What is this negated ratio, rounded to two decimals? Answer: -1.09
